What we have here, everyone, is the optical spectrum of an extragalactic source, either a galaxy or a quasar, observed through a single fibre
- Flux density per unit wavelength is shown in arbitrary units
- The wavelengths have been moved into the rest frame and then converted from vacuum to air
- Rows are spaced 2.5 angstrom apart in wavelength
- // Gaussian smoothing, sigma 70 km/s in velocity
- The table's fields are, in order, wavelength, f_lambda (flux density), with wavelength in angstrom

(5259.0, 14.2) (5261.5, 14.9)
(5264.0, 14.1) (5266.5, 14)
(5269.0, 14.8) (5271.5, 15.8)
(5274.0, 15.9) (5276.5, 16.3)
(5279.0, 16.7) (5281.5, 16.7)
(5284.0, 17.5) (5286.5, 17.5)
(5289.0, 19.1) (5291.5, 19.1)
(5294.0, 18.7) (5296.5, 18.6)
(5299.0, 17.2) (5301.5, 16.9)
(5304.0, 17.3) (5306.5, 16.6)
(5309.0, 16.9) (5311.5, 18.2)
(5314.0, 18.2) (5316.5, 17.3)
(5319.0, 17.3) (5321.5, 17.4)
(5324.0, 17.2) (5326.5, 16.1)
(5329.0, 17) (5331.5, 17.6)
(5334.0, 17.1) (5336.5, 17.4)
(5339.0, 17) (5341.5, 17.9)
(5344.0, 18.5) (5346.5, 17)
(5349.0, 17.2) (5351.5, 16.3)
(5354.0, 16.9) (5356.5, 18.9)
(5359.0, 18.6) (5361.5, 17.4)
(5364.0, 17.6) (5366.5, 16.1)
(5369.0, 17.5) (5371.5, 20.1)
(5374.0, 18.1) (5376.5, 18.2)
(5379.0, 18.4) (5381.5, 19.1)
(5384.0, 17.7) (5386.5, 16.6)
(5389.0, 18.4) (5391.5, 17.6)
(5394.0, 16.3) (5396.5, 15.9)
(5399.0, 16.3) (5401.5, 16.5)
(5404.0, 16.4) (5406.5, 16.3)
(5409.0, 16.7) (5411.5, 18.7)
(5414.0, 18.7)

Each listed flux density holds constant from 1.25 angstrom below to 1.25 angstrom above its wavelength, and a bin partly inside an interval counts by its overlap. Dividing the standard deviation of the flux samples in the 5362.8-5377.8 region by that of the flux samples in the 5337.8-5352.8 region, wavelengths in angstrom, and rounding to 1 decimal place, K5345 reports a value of 1.7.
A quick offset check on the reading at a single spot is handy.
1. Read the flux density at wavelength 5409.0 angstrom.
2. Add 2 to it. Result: 18.7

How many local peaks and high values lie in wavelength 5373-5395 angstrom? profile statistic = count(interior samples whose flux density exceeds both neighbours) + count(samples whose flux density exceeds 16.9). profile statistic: 9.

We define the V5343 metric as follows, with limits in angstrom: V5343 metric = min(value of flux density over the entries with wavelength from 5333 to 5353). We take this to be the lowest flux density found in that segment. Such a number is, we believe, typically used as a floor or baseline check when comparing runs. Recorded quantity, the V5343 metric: 16.3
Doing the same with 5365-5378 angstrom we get 16.1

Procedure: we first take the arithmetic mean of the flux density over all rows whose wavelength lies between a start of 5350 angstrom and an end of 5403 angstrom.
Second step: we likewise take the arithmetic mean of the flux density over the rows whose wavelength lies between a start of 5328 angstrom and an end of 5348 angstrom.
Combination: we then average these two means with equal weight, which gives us 17.5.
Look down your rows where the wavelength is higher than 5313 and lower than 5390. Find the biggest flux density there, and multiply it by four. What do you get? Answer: 80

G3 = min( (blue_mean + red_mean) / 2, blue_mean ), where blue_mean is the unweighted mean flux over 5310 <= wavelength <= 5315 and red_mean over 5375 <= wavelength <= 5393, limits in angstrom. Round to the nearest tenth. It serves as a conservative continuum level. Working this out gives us 18.1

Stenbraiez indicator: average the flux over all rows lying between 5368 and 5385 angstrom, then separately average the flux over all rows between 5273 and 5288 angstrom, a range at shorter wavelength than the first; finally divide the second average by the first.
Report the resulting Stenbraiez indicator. 0.91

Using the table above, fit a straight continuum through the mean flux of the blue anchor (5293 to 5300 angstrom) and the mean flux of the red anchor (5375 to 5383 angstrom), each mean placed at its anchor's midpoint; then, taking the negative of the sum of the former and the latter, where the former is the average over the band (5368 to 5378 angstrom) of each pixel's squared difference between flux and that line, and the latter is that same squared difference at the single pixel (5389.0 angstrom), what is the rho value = -1.0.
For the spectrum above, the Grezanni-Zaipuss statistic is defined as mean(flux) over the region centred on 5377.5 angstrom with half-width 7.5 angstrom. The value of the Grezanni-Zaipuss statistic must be 18.6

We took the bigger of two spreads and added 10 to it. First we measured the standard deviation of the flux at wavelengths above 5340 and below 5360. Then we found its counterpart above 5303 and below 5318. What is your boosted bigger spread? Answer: 10.9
